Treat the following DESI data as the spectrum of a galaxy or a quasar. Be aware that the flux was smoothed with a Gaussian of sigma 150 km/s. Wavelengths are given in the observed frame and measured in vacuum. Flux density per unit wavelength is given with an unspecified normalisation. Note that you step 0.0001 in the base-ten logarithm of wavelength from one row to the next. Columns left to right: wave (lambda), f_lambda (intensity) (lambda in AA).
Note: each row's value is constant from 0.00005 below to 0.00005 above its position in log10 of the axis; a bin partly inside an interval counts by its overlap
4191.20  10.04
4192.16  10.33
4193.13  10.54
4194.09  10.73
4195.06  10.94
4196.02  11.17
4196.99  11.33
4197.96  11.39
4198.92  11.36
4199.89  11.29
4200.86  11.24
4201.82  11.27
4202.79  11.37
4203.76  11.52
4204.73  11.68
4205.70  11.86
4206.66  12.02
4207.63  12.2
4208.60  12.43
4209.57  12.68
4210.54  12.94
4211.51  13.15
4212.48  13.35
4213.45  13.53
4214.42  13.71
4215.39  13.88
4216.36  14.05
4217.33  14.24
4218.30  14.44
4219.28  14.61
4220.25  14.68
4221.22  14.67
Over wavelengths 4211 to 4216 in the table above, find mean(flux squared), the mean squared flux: 183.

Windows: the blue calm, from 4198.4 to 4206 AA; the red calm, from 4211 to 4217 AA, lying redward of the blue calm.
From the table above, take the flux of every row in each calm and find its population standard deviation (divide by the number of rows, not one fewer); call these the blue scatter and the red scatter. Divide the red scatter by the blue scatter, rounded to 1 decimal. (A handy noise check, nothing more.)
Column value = 1.5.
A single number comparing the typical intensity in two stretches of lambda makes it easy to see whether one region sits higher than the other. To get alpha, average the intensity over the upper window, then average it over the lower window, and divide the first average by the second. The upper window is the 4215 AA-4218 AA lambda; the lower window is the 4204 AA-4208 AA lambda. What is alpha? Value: 1.18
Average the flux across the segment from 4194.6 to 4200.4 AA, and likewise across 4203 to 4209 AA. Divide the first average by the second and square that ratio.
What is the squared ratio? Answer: 0.89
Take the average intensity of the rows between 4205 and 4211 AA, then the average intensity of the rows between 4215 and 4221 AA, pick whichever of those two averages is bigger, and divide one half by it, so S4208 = 0.0349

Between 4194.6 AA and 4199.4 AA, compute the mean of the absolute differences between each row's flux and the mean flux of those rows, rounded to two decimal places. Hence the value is 0.15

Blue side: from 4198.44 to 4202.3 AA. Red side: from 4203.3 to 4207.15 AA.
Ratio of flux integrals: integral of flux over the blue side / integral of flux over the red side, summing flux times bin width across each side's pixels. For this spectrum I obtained 0.96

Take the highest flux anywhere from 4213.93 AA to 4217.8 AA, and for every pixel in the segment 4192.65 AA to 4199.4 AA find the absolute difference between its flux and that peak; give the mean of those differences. 3.2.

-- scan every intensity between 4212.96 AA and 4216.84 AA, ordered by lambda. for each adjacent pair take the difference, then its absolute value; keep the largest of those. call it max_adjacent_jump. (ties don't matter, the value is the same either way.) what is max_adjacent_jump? 0.18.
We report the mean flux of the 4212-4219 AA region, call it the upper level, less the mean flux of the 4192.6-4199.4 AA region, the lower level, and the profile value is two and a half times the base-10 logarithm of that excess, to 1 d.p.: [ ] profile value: 1.1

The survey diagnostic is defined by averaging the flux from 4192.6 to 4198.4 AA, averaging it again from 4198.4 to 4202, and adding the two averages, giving 22.3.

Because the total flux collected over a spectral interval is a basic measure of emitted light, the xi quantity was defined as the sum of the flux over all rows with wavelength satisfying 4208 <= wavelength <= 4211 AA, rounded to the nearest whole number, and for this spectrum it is 38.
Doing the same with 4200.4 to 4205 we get 57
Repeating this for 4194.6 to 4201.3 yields 79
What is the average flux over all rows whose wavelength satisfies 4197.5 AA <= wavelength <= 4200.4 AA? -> 11.3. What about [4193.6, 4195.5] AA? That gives 10.8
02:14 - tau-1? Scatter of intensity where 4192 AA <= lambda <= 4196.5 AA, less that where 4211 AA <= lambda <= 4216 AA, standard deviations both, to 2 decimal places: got 0.04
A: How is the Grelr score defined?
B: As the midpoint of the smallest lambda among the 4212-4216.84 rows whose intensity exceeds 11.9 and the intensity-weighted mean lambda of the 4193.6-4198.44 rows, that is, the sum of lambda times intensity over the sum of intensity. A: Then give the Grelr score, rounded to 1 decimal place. 4204.3 AA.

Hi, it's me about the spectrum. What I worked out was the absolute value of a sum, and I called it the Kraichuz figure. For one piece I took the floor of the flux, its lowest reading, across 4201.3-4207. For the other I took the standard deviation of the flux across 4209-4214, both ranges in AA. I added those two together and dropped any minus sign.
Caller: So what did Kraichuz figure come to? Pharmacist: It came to 11.6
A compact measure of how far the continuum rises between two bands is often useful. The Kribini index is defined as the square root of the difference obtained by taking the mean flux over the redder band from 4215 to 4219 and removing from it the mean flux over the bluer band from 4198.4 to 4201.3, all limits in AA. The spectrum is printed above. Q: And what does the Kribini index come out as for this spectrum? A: 1.69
